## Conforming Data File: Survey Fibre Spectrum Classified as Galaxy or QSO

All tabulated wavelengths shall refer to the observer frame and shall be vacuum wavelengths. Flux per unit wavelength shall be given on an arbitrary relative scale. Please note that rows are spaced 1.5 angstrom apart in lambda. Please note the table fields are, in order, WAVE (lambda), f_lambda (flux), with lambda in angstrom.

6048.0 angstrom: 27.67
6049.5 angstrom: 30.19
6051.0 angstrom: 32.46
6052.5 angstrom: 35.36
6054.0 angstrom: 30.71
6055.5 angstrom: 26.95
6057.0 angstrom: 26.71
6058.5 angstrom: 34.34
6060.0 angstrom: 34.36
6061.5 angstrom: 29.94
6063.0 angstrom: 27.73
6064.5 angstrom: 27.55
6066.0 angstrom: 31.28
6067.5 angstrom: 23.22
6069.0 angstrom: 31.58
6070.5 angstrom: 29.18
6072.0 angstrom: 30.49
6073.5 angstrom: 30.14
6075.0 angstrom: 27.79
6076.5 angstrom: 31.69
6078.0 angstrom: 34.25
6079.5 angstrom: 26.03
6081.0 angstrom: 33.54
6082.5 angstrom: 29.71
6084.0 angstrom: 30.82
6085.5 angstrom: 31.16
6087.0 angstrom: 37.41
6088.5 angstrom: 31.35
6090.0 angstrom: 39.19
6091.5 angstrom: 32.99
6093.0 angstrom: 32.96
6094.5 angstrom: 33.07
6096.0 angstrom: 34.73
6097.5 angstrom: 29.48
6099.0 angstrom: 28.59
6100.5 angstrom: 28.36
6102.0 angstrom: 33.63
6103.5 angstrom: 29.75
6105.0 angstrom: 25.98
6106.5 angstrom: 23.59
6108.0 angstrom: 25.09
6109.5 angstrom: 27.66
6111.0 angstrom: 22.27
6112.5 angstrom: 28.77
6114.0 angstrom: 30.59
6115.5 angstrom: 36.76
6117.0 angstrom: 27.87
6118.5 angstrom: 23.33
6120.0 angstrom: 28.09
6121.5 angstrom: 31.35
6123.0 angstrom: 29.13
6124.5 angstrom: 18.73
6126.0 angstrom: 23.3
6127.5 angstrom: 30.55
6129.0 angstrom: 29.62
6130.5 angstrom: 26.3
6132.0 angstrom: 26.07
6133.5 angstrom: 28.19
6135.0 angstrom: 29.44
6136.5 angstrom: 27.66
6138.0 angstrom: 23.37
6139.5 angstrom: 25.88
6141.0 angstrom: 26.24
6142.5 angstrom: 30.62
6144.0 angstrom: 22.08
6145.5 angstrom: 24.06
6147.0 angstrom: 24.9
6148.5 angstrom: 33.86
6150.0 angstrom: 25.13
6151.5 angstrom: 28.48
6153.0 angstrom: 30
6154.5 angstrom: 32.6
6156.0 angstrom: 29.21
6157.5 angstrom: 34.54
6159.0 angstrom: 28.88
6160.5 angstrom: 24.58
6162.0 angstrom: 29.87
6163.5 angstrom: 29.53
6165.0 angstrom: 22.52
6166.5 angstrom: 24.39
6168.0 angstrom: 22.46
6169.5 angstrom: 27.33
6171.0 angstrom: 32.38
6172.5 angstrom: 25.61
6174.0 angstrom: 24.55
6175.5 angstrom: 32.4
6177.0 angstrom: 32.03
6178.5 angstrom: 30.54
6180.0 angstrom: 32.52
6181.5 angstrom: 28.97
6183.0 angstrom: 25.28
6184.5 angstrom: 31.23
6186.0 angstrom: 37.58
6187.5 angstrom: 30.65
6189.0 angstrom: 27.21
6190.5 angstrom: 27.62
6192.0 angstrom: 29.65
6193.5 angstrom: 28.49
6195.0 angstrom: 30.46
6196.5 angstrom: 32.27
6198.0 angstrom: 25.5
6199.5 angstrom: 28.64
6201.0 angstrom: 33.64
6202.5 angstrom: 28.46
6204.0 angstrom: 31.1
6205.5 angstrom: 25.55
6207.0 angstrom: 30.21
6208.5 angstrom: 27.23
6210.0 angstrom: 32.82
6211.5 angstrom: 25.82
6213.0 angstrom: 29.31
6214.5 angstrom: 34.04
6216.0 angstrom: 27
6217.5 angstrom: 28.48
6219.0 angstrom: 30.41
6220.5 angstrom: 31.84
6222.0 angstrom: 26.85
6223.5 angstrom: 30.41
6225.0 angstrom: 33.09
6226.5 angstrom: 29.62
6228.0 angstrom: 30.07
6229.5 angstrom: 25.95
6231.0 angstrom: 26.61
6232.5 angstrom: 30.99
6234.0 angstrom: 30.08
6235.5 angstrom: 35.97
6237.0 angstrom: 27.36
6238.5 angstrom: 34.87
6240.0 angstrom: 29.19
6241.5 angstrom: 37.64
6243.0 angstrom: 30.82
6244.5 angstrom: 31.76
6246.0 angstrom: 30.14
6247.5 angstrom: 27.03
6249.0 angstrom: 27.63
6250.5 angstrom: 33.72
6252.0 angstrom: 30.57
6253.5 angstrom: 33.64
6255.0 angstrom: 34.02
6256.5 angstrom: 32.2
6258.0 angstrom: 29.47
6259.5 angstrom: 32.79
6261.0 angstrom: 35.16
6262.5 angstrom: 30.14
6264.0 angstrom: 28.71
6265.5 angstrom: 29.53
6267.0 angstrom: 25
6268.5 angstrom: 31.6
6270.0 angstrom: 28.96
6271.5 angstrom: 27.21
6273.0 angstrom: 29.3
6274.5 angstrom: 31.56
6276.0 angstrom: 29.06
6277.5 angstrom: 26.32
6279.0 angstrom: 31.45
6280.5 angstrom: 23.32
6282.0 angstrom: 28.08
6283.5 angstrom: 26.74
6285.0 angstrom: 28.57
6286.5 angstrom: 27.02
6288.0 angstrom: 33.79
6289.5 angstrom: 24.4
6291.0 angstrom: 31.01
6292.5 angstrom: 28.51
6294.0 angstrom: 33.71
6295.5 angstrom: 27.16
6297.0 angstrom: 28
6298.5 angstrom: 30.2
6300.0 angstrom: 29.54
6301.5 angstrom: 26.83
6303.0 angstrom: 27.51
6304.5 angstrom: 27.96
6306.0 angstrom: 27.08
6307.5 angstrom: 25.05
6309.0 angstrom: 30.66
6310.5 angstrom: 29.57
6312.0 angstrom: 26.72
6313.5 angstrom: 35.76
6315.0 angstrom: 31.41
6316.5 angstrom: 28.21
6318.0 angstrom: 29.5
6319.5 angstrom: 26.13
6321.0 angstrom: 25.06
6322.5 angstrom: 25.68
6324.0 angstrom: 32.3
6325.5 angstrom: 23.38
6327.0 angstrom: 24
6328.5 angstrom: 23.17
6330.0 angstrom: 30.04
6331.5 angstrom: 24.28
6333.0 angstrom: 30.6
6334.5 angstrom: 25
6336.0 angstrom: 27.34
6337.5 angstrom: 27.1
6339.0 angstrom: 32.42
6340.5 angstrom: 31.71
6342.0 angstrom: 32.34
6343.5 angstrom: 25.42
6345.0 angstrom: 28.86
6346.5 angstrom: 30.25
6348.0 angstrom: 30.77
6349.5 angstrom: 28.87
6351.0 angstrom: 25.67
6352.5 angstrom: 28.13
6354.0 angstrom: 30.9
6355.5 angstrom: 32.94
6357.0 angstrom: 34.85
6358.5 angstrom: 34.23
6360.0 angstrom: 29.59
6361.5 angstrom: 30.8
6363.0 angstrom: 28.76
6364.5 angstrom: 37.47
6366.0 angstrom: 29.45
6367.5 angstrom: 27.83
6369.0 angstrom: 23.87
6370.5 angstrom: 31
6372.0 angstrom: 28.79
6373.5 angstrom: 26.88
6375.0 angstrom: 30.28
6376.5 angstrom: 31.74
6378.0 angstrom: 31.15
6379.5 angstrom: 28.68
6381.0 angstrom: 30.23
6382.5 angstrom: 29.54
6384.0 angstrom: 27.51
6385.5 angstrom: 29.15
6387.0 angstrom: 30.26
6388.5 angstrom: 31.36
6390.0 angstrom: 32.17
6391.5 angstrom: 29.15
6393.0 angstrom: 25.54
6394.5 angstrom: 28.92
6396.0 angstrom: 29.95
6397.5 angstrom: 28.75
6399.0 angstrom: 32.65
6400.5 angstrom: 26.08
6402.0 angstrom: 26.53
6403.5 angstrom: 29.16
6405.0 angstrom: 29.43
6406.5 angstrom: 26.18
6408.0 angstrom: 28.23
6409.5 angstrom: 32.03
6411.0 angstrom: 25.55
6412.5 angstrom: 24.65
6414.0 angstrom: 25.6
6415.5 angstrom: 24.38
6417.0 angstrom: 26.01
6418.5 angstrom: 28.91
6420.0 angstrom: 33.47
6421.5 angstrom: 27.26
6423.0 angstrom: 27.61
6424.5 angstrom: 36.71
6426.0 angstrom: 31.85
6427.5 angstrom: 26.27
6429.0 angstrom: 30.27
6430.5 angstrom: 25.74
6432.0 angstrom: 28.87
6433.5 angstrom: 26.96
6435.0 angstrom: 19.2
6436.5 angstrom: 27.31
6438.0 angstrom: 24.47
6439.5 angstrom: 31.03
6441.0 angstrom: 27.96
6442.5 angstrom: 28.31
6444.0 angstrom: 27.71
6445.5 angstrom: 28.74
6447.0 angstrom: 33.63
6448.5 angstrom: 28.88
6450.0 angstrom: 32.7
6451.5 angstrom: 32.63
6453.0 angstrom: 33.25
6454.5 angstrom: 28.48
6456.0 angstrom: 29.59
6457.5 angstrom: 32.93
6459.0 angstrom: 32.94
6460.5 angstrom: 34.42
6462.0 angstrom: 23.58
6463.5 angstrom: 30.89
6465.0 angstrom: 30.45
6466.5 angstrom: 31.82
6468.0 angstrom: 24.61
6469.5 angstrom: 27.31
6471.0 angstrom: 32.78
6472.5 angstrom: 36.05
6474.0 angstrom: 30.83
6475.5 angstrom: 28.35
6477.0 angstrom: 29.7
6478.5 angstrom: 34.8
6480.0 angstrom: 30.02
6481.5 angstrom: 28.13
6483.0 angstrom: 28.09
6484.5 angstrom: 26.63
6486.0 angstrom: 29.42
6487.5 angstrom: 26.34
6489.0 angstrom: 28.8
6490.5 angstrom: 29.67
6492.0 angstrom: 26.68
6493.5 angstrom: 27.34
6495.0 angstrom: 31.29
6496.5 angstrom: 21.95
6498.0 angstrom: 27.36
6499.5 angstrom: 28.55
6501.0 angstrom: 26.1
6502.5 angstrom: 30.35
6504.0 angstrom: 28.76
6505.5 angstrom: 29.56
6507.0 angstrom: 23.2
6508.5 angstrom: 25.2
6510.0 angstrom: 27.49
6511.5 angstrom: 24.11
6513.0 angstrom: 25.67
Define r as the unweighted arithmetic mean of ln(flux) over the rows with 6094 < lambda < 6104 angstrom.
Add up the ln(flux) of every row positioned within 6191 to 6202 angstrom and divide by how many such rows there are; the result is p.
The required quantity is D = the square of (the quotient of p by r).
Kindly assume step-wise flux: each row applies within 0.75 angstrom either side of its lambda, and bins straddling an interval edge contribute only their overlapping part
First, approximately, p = 3.39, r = 3.43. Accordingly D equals 0.98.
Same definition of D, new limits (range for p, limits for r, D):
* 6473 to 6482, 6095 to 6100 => 0.99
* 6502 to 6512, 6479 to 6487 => 0.97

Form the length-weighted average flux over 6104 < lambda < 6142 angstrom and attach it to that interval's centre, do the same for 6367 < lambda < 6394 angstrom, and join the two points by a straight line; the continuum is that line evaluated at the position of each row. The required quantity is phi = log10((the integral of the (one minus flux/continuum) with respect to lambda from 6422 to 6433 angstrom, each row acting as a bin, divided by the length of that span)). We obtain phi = -2.7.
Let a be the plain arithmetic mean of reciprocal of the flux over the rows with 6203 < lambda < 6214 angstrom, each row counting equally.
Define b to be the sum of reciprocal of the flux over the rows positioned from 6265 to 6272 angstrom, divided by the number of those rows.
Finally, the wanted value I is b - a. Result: 0.0004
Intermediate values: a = 0.0349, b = 0.035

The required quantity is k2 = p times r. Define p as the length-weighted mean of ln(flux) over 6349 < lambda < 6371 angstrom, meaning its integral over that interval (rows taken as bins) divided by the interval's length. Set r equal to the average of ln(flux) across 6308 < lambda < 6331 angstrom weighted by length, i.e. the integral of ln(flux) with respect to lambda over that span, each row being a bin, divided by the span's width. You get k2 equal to 11.3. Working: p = 3.40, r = 3.326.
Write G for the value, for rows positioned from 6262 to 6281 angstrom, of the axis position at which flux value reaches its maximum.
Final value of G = 6268.5 angstrom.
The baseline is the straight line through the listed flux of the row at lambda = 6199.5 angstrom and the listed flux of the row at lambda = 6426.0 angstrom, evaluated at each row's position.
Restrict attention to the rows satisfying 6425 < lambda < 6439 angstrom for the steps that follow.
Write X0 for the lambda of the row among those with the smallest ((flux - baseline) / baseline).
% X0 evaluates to 6435.0 angstrom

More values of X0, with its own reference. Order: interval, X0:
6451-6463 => 6462.0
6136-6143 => 6138.0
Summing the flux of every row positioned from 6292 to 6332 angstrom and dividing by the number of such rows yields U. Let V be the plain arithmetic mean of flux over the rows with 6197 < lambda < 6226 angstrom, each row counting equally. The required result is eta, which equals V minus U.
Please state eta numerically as 1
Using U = 28.1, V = 29.5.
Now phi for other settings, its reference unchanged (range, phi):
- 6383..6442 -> -1.4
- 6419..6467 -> -2.3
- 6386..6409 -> -2.0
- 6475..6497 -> -1.3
